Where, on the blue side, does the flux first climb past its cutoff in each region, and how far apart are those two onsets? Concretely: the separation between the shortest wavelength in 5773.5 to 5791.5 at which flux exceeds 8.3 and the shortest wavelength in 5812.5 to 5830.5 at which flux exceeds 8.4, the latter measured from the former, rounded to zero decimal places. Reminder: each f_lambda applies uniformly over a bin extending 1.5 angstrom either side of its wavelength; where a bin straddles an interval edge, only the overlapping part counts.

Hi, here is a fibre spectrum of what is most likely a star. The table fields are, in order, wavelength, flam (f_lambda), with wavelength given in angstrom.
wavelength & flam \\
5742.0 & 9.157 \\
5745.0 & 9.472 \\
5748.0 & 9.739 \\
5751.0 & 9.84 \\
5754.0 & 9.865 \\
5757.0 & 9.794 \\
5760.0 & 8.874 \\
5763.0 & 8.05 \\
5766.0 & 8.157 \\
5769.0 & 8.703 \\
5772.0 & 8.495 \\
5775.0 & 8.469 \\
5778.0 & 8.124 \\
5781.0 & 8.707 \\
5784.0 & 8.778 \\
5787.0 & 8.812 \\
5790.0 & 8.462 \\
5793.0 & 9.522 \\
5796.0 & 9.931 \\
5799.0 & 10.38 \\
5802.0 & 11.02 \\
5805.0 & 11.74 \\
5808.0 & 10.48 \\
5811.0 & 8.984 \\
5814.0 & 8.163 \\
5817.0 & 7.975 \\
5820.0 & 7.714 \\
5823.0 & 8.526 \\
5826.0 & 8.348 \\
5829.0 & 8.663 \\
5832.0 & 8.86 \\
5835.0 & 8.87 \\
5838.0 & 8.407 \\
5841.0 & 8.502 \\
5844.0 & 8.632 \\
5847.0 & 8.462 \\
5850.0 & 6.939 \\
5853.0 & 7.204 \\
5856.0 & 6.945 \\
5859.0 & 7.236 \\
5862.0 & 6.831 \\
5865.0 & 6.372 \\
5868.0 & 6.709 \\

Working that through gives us 48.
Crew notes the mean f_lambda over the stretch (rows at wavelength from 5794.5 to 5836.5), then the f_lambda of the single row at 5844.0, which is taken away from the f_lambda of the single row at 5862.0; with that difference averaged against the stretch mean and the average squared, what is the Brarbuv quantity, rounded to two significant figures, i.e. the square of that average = 14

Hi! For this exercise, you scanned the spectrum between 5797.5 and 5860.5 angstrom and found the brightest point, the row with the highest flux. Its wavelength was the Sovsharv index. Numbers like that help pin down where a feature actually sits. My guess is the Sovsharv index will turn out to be 5805.0 angstrom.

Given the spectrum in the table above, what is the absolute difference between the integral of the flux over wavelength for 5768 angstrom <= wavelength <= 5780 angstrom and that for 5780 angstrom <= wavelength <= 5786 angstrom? 49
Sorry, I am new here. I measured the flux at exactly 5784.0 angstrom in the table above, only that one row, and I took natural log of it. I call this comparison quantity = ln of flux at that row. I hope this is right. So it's 2.2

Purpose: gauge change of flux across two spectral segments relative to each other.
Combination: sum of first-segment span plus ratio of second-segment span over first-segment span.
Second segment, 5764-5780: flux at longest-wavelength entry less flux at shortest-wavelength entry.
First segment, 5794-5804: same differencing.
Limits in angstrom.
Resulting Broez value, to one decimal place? 1.1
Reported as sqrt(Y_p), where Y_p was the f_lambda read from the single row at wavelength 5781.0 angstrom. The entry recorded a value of 3.0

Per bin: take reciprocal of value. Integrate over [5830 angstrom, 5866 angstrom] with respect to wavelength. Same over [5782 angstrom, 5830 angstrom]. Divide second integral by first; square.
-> 1.3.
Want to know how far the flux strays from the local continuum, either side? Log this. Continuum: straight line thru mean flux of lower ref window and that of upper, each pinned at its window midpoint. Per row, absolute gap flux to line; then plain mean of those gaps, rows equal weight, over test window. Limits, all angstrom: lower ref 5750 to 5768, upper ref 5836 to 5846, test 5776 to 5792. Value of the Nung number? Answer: 0.3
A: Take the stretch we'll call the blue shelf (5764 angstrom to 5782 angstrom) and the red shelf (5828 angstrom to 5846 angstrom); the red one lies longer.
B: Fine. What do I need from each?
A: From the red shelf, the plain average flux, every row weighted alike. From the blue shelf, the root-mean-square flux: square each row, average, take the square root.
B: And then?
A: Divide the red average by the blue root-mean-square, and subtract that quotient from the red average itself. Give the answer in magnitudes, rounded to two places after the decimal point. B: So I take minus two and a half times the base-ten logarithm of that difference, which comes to -2.21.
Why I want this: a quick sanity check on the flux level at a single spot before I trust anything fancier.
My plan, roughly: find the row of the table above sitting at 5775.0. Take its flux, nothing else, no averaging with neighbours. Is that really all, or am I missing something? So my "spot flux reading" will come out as 8.469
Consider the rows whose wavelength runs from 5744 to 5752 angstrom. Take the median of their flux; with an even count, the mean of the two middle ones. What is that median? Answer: 9.7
